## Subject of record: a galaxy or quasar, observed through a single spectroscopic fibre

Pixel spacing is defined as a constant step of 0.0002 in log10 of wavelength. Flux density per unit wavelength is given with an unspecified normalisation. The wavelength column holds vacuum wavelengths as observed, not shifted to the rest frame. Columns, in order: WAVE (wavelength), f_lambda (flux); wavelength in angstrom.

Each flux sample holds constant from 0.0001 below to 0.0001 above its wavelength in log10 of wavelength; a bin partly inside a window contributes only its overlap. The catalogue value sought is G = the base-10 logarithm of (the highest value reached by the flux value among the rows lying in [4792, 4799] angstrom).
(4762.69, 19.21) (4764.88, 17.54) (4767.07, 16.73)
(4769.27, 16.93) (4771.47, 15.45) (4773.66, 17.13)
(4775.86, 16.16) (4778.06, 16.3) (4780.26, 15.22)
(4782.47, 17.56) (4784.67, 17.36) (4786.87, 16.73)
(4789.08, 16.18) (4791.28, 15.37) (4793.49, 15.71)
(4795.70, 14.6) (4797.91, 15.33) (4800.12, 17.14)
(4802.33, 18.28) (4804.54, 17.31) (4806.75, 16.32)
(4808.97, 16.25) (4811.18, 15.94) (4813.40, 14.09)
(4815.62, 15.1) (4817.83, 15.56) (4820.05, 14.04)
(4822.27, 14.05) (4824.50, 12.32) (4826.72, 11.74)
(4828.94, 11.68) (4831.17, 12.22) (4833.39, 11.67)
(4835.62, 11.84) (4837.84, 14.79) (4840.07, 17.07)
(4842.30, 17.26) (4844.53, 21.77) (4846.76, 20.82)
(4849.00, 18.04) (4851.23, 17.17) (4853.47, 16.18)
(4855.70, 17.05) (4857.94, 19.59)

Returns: 1.20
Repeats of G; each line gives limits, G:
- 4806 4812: 1.21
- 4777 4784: 1.24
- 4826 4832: 1.09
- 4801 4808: 1.26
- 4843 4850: 1.34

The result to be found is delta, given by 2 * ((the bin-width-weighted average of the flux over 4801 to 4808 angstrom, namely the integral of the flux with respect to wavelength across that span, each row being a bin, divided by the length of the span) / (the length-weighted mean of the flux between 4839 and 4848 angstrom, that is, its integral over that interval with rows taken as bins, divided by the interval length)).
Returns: 1.8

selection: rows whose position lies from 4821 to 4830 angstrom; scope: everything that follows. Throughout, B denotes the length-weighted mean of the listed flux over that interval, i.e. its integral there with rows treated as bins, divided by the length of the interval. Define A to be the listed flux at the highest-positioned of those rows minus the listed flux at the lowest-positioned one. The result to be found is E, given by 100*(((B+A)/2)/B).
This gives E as 40.5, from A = -2.4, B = 12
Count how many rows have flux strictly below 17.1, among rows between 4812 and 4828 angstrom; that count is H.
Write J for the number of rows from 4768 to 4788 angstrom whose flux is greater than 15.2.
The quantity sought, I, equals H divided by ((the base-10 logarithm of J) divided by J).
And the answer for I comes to 66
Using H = 7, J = 9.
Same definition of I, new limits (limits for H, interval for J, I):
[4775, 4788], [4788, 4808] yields 35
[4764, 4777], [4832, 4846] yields 25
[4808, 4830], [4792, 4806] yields 72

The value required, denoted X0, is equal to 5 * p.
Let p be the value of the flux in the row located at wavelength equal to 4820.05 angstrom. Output 70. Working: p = 14.04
